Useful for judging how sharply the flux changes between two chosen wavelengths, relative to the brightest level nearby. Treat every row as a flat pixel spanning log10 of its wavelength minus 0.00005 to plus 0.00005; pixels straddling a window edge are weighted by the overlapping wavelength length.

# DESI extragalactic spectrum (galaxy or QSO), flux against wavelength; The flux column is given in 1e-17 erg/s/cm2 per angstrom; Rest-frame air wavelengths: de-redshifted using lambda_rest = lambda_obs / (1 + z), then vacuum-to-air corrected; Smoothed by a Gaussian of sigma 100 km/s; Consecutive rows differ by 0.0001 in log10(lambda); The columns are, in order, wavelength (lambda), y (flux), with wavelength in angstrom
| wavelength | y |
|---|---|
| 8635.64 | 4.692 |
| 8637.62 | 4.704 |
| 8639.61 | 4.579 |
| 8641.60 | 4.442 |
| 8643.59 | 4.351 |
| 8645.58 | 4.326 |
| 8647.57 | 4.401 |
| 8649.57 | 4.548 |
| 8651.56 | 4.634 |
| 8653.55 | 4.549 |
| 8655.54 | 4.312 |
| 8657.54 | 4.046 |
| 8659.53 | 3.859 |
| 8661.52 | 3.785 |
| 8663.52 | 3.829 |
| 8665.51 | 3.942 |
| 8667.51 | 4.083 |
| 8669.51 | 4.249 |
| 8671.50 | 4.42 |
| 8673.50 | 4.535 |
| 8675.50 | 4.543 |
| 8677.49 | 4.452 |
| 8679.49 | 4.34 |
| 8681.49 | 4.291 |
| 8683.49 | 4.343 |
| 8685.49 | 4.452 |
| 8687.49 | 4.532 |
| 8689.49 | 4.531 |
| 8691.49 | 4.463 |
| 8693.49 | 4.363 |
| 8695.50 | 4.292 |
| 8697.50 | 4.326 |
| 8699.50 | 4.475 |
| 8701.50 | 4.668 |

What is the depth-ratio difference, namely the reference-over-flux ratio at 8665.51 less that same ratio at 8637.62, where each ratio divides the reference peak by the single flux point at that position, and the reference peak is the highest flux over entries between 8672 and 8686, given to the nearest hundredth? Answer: 0.19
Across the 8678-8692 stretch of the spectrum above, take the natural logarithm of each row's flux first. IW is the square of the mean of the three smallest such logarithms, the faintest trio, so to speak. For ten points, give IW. 2.14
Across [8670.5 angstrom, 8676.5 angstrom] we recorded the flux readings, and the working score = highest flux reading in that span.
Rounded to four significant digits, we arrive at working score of 4.543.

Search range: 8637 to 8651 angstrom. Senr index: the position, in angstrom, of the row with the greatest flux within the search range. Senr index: 8637.62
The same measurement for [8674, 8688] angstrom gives 8675.50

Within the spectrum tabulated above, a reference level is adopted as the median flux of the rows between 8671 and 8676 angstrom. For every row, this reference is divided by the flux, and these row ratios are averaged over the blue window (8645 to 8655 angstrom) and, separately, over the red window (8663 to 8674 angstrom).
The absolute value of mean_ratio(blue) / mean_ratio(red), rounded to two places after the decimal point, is 0.93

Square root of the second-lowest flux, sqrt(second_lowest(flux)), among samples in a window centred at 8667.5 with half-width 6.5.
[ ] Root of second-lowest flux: 1.96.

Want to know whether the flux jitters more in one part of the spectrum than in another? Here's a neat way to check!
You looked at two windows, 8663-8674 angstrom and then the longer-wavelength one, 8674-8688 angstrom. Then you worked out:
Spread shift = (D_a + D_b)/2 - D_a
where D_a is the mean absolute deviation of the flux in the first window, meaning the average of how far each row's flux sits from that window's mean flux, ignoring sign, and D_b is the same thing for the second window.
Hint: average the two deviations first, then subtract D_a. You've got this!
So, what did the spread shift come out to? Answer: -0.07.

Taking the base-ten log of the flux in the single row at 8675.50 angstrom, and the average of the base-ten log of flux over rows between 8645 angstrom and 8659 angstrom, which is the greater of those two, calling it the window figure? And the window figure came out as 0.657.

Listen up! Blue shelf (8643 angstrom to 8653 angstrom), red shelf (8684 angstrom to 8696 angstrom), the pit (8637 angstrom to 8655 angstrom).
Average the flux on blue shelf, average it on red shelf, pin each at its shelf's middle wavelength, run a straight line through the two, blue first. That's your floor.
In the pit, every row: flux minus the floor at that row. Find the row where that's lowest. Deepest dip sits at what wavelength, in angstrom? 8645.58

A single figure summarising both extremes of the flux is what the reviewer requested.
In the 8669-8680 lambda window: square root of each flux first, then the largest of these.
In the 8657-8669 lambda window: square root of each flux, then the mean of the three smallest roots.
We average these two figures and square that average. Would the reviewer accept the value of 4.18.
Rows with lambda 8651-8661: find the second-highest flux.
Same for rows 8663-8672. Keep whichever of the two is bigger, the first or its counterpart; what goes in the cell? 4.55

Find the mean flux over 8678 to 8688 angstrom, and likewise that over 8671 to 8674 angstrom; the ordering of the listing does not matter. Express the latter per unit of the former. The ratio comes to 1.02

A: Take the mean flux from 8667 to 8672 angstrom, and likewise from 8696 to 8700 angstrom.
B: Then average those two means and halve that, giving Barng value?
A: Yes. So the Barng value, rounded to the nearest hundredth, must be 2.16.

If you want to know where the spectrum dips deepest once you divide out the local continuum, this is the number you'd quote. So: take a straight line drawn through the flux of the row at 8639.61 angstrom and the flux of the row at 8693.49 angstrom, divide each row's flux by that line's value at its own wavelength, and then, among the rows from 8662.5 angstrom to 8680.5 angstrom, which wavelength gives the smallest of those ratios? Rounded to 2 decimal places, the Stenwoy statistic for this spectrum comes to 8663.52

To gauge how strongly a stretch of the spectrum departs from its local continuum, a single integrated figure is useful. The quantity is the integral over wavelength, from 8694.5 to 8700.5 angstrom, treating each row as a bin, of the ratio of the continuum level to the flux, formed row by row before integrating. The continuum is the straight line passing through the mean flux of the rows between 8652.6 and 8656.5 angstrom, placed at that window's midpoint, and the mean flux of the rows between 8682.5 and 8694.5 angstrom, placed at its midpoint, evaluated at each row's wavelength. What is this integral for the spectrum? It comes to 6.13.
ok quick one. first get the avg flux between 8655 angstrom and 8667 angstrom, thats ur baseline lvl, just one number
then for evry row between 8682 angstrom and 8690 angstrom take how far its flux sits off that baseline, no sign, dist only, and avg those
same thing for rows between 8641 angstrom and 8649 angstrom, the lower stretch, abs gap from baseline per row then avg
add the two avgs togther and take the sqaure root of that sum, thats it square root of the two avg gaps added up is 0.96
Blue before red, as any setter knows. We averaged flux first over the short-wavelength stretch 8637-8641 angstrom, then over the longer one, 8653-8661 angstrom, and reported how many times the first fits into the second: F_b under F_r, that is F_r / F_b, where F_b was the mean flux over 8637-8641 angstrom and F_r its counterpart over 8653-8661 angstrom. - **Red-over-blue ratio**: 0.90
